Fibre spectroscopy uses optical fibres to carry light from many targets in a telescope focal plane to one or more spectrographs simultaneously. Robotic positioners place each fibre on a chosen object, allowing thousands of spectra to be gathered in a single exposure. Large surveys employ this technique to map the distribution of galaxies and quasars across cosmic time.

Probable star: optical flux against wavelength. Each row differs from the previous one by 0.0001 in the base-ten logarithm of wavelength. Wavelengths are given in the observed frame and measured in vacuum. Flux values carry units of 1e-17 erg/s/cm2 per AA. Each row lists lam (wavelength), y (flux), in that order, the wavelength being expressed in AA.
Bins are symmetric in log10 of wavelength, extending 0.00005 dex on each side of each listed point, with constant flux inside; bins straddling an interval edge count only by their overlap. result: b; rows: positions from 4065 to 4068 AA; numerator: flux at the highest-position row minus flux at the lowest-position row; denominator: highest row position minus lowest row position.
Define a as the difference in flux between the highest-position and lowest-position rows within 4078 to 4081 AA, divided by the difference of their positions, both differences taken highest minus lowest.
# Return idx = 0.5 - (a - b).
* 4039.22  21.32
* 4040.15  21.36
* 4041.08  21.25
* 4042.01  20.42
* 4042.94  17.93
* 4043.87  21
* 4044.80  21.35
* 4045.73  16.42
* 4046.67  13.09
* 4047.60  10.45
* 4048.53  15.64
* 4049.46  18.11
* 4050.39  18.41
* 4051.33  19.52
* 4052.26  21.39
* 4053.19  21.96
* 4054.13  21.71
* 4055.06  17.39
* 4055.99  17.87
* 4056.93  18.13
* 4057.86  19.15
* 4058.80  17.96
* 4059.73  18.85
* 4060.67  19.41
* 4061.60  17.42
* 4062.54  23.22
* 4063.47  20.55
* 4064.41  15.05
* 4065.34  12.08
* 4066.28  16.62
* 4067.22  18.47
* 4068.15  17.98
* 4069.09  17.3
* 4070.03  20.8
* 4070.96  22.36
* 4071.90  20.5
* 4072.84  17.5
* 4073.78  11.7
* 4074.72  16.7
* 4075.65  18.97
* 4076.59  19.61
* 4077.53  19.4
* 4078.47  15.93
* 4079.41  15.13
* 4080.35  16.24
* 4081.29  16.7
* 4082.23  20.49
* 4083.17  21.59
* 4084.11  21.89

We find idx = 4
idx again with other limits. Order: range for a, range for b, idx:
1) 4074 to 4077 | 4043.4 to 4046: -4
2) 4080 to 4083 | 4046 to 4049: 0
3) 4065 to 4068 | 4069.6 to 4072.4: -3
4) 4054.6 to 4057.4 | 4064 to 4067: 1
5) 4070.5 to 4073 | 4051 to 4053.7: 4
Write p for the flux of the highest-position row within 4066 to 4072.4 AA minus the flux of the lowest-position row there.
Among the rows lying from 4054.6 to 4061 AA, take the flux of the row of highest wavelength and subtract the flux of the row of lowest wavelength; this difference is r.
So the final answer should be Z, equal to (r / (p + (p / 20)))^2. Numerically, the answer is 0.2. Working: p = 3.9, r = 2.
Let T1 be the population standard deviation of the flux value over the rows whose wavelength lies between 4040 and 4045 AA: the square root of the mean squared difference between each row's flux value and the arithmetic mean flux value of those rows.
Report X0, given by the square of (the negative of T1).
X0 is 1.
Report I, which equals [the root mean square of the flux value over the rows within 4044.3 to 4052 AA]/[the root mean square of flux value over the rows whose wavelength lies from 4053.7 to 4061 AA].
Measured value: 0.90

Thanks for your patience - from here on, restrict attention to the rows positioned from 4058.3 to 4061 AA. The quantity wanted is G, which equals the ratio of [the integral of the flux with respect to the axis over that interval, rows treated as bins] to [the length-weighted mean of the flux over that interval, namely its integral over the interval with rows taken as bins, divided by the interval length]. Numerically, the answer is 2.70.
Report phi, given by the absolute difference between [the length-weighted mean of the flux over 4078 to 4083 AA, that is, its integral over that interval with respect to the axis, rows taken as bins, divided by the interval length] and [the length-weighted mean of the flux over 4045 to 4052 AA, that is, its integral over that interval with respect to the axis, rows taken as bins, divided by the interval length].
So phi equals 0.9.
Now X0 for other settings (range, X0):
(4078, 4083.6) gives 6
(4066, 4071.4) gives 4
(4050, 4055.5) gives 3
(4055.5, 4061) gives 0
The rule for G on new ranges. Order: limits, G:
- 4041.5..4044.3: 2.80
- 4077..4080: 3.00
